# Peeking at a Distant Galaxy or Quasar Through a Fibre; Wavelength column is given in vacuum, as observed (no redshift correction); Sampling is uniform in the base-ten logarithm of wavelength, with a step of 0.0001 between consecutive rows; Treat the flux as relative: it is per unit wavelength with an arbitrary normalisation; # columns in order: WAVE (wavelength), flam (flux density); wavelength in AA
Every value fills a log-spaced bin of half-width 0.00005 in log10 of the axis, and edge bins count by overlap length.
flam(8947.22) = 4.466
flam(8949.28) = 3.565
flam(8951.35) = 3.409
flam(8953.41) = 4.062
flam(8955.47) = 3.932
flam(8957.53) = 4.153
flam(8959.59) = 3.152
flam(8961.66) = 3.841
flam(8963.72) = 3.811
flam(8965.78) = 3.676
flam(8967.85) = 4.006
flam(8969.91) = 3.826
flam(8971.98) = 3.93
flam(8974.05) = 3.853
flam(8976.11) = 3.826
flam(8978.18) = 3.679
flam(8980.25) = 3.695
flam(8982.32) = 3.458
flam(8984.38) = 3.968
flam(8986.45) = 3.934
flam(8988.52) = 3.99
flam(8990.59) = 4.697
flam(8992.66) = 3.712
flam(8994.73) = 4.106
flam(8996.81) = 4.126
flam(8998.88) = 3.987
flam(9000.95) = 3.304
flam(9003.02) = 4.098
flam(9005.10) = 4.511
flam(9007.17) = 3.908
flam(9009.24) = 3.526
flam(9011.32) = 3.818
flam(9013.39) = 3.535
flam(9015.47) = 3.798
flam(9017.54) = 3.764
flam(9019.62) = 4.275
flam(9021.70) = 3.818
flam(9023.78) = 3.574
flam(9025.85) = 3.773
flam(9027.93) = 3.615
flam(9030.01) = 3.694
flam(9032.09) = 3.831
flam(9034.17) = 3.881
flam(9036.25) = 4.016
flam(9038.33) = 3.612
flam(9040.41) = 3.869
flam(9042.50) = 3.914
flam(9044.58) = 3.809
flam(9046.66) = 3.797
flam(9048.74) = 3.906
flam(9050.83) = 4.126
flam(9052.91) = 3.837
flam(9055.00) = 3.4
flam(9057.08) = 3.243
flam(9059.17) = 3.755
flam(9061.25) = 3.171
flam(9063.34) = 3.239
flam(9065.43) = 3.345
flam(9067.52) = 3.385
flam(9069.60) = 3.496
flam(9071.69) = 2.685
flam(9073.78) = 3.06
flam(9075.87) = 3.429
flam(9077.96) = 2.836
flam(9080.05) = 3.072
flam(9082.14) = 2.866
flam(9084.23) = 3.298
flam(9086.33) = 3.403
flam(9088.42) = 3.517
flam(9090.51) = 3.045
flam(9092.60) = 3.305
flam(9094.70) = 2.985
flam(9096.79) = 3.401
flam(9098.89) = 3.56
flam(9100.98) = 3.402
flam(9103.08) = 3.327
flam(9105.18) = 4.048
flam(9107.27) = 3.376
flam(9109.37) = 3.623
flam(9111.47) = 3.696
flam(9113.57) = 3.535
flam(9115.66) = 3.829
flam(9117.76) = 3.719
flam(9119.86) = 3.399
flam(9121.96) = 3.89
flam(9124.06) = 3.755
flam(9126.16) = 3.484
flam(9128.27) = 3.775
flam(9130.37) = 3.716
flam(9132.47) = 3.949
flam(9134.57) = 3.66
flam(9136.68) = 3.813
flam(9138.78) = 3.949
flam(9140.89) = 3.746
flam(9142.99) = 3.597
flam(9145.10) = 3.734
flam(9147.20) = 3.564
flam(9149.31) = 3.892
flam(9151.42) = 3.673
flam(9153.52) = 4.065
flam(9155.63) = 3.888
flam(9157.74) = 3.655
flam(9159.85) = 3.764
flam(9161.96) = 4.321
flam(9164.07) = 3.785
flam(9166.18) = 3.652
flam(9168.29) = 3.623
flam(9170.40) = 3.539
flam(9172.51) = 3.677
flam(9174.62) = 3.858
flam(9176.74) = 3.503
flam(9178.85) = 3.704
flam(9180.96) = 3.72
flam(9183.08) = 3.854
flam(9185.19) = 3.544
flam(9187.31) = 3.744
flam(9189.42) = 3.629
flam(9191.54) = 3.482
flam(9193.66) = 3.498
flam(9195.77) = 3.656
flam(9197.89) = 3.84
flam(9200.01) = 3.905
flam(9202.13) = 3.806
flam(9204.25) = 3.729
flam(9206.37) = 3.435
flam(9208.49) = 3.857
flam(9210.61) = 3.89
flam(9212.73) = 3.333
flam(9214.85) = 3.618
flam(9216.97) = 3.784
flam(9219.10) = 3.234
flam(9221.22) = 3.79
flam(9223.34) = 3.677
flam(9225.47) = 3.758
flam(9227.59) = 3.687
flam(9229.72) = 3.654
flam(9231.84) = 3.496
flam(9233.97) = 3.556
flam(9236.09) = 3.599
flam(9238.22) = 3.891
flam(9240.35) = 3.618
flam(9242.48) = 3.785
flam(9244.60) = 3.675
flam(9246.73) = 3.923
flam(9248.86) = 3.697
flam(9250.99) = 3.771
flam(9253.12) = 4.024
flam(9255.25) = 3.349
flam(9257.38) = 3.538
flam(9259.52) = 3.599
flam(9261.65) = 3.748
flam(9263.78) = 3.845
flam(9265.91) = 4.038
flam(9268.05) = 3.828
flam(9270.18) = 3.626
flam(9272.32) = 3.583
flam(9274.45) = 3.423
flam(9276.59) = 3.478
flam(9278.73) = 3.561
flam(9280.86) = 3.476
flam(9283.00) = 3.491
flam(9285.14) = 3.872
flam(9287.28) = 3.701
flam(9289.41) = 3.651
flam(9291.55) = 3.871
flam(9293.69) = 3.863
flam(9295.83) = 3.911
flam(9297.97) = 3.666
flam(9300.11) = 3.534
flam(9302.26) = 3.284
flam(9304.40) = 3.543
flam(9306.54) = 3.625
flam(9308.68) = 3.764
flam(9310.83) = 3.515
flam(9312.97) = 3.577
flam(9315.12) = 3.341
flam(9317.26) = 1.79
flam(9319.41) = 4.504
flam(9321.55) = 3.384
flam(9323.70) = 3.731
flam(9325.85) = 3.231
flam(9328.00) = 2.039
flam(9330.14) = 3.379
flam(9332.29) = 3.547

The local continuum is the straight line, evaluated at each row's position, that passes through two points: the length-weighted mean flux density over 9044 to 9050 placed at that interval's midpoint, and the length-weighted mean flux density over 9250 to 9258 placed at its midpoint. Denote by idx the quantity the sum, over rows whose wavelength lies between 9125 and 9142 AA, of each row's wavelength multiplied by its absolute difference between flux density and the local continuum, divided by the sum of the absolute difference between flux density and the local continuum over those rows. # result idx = 9132.1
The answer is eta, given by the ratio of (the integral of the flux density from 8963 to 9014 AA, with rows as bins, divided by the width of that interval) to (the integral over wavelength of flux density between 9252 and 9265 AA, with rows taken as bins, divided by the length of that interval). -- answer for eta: 1.05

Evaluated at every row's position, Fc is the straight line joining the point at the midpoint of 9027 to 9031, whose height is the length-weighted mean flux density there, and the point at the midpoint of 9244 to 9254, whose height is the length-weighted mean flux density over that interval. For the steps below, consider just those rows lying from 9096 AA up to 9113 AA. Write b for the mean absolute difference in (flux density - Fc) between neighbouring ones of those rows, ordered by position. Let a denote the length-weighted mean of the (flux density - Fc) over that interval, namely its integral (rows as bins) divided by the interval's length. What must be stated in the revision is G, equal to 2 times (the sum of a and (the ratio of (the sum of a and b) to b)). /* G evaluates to 0.7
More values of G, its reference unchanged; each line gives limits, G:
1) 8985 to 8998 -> 5.1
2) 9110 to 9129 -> 1.5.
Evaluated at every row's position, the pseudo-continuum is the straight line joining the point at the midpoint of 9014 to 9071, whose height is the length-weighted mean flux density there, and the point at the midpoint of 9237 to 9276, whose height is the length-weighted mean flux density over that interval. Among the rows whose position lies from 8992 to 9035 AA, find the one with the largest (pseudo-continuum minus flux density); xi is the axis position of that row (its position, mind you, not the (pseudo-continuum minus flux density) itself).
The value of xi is 9000.95 AA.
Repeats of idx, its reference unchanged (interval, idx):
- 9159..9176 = 9166.2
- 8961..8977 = 8967.7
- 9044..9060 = 9054.5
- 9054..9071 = 9062.2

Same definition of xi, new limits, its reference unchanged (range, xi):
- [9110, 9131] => 9119.86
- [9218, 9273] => 9219.10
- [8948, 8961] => 8959.59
